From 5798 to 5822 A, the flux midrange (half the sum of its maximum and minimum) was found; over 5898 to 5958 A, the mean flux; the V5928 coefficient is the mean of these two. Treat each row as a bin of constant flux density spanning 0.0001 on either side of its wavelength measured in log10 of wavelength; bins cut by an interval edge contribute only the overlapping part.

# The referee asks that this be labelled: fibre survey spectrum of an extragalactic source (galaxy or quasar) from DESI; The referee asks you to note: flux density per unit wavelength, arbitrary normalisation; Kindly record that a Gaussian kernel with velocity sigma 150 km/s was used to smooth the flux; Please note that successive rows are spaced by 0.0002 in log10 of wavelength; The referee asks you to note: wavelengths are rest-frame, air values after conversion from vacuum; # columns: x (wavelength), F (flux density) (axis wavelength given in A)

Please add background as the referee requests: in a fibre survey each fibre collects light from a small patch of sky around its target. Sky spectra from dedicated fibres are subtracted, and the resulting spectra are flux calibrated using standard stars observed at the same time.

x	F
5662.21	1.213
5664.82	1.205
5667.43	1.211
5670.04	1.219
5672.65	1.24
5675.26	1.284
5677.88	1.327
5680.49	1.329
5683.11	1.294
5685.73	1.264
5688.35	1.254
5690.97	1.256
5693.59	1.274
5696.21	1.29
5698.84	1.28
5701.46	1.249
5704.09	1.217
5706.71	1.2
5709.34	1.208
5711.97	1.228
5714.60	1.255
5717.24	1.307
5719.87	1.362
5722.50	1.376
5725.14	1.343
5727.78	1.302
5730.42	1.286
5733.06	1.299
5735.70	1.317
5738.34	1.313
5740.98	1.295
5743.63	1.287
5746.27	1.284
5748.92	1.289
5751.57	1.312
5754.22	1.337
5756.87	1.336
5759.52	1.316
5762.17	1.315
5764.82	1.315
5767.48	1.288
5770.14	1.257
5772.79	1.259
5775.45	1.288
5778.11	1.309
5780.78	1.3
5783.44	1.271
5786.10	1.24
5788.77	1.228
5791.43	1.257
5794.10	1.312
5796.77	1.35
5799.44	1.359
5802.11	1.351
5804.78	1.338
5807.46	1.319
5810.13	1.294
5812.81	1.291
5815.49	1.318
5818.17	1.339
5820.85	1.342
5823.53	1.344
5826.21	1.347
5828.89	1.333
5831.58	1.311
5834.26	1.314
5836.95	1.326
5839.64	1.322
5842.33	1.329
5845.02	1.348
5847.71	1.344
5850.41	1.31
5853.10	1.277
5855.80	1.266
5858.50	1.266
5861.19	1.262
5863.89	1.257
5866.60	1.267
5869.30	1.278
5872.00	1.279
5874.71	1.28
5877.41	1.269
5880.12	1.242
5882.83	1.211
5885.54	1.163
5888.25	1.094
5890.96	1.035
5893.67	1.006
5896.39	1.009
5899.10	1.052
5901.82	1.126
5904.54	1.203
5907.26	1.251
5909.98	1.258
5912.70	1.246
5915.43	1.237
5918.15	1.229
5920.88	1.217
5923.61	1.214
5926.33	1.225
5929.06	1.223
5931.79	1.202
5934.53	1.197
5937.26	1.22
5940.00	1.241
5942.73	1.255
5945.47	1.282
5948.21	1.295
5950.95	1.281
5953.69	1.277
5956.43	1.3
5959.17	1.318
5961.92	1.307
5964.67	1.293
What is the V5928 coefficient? 1.28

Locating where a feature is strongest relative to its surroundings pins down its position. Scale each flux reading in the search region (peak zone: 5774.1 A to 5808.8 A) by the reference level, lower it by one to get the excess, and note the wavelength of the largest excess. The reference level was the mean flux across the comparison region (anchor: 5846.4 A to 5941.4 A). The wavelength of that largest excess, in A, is 5799.44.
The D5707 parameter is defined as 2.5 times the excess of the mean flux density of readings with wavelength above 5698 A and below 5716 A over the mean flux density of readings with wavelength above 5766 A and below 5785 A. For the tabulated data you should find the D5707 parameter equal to -0.12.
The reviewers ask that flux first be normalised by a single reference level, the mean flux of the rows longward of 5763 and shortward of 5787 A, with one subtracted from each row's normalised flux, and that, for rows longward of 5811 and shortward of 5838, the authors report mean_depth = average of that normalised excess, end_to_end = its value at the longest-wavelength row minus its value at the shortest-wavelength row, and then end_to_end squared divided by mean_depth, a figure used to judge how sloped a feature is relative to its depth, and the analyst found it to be 0.02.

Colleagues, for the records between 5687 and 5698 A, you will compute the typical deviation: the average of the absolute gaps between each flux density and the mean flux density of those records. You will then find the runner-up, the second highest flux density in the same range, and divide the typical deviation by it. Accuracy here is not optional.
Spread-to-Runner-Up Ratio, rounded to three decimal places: 0.011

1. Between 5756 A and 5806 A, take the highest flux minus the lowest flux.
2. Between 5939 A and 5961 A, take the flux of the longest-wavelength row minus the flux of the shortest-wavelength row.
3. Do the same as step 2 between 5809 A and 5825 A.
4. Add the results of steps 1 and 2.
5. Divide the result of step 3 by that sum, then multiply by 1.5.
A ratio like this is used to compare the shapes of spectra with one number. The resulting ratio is 0.36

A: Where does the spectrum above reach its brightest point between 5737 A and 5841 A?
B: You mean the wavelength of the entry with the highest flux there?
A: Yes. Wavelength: 5799.44 A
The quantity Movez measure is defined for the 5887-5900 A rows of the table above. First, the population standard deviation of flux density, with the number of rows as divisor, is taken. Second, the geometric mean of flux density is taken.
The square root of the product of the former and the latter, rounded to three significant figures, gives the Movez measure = 0.183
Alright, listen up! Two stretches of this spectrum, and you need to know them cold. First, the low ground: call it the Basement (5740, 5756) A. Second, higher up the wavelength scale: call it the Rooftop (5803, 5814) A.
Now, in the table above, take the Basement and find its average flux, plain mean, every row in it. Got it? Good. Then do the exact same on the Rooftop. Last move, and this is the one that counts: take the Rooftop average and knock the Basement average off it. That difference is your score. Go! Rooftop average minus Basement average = 0.01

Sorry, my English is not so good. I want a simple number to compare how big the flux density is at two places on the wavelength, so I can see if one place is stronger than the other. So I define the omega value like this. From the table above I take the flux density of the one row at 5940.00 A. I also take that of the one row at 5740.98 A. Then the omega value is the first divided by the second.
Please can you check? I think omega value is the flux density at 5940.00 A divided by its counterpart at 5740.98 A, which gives 0.958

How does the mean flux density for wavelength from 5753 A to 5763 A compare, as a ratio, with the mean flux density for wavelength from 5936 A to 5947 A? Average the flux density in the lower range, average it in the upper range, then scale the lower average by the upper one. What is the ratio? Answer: 1.06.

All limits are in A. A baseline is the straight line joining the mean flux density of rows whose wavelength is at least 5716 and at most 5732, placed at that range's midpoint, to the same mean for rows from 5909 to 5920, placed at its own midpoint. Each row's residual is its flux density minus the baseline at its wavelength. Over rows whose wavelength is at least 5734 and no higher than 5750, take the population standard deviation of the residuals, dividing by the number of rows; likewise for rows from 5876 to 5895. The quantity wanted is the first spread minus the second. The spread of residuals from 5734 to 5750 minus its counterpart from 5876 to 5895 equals -0.08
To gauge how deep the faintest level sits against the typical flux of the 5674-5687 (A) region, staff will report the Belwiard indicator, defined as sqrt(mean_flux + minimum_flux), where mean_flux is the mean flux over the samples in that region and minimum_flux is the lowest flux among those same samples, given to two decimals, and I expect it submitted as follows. 1.60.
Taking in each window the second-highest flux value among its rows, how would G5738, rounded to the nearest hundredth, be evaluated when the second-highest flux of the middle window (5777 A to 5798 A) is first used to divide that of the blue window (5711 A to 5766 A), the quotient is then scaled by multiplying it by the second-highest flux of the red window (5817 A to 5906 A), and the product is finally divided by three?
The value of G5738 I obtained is 0.47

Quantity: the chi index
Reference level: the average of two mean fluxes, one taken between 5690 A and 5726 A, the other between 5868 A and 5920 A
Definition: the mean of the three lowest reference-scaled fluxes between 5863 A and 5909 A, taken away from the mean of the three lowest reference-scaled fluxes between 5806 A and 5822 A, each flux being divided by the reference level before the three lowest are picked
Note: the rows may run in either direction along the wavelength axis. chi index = 0.23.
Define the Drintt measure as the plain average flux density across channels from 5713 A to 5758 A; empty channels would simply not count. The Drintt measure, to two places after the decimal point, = 1.31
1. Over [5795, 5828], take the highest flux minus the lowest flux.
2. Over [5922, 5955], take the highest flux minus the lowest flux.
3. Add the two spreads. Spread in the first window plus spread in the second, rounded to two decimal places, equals 0.17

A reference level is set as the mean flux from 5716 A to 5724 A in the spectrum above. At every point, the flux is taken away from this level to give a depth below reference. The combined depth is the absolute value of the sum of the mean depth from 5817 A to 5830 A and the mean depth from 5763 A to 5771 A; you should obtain 0.07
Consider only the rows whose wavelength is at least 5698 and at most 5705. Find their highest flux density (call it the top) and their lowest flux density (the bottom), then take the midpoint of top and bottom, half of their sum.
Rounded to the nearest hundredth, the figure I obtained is 1.25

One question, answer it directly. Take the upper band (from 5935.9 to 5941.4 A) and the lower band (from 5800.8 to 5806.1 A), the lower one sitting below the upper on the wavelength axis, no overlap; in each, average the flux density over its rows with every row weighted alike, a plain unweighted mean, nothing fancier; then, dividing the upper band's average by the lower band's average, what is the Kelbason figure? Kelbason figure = 0.92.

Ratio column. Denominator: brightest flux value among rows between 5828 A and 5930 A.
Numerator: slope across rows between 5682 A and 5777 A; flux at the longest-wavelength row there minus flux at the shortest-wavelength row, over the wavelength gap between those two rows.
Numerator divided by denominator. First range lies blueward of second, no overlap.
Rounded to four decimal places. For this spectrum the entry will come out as 0.0000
